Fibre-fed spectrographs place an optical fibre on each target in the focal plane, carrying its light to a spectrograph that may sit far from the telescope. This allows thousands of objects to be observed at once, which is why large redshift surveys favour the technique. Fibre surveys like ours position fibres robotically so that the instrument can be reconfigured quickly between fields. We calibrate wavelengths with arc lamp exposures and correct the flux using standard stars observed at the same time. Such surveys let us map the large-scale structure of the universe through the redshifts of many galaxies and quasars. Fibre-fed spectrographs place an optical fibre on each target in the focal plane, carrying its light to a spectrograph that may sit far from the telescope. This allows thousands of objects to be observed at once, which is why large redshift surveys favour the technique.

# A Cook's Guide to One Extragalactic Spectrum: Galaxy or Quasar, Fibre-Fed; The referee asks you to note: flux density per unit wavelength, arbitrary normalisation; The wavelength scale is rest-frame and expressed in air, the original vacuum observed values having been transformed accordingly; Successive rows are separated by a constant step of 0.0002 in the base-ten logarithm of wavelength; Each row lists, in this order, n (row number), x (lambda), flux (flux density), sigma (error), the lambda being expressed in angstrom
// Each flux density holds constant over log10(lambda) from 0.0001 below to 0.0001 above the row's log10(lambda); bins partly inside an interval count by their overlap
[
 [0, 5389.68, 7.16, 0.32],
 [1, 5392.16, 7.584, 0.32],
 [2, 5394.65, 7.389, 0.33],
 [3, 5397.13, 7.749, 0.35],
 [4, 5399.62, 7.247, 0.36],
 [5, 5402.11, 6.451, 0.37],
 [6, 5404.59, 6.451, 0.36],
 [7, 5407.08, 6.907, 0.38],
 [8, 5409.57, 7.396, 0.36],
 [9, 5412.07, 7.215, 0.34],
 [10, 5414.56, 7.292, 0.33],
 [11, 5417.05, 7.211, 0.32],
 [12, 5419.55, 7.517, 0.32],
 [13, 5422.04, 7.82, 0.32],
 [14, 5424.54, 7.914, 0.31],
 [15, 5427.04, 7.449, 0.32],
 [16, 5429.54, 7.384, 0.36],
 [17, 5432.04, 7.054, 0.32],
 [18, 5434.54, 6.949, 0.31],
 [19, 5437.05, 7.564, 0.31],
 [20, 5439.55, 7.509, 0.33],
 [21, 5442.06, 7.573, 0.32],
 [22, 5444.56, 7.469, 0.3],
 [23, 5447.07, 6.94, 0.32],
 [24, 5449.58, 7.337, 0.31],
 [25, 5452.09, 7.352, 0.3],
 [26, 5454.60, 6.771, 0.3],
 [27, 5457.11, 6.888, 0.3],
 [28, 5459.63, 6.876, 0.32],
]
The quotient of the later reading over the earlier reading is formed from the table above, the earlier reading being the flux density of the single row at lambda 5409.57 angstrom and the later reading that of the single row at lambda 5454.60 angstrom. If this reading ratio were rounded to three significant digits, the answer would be 0.915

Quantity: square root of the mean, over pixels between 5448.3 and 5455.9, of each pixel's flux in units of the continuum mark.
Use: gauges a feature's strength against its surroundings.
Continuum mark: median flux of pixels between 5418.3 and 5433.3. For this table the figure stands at 0.98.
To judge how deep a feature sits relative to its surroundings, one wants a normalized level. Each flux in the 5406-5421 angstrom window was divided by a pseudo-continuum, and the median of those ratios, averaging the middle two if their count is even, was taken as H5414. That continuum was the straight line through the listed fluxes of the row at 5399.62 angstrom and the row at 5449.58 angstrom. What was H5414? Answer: 0.997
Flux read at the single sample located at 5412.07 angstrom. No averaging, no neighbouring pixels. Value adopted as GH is 7.215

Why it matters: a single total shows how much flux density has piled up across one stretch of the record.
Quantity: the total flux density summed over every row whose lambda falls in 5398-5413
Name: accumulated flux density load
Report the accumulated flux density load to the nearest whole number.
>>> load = 42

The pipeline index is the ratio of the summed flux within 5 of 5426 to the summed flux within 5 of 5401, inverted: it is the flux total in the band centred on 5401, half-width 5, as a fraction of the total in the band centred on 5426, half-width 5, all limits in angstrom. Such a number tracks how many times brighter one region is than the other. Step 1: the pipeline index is 0.9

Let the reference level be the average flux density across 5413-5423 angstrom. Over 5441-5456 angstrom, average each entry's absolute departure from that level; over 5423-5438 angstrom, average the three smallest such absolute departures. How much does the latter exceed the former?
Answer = -0.20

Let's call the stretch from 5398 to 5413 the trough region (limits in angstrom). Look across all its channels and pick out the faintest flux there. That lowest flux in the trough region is 6.451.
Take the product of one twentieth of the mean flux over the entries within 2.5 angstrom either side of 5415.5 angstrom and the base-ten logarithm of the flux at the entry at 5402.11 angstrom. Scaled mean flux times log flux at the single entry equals 0.294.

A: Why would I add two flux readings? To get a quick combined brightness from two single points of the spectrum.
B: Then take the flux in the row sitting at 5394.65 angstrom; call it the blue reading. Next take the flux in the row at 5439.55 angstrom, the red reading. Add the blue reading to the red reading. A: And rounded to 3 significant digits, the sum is 14.9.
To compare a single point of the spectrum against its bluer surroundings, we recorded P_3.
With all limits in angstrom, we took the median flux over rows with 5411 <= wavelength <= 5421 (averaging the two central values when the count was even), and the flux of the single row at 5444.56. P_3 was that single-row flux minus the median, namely 0.22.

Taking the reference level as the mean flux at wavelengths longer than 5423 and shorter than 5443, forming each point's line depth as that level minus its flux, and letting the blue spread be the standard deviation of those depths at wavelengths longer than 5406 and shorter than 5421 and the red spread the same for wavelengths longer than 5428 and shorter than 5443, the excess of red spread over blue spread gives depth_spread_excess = 0.06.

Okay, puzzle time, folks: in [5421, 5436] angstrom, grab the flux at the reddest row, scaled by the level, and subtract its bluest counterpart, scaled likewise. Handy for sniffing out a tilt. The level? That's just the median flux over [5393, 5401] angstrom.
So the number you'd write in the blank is -0.12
